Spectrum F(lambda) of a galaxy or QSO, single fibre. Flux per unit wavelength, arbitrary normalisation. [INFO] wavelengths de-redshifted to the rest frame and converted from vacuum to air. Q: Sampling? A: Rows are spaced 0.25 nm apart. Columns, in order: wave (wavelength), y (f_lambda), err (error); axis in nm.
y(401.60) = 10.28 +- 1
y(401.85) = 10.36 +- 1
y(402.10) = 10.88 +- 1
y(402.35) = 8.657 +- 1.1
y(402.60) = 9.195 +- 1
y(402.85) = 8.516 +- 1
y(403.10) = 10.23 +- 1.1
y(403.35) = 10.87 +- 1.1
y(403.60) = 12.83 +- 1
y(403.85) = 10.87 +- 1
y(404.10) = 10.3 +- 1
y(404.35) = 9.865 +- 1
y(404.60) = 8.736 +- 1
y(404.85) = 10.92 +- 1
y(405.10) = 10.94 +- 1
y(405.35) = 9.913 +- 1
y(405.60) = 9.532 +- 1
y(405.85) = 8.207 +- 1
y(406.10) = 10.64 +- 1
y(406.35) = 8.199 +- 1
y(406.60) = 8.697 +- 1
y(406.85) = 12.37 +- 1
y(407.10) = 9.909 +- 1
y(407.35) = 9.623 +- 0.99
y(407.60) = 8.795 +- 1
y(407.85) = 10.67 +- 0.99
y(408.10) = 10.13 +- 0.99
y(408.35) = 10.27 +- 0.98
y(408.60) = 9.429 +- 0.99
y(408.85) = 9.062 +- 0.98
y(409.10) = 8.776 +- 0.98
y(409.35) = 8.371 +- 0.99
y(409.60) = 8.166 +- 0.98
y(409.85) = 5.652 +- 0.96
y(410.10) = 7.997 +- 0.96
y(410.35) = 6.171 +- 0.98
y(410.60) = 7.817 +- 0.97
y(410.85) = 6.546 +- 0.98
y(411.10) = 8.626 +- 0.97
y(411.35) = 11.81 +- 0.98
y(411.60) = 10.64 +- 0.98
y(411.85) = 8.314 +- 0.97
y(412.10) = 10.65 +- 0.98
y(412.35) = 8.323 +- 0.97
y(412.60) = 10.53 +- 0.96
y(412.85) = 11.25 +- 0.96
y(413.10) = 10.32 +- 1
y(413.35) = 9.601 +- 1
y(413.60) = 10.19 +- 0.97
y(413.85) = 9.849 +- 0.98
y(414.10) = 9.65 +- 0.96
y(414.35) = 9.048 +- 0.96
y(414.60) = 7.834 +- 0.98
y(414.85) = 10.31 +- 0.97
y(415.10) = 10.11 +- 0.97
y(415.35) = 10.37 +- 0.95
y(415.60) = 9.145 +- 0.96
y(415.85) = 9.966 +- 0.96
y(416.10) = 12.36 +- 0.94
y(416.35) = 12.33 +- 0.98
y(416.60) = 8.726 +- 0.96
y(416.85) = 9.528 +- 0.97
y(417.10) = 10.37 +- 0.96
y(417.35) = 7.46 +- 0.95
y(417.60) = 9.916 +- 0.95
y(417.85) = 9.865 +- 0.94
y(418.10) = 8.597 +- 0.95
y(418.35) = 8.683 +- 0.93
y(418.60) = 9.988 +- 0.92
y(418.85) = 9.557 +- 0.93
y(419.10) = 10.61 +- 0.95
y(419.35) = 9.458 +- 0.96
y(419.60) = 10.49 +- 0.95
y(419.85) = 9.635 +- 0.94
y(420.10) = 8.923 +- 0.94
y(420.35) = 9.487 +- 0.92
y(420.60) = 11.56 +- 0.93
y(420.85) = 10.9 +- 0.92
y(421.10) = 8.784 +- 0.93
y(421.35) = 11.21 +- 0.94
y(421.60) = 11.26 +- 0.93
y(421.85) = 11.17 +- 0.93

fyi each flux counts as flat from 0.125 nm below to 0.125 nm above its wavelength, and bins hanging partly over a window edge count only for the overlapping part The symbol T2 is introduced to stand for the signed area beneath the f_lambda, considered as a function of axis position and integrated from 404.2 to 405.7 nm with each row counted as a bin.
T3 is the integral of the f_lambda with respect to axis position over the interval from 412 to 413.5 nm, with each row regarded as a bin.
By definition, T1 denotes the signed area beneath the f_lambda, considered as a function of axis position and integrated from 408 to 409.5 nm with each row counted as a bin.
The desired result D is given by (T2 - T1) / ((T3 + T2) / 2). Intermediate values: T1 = 14.0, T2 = 15.0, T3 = 15.2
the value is 0.07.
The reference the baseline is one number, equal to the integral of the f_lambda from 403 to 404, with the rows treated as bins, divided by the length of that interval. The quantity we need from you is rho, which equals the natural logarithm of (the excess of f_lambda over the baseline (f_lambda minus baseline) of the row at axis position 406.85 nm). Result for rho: 0.2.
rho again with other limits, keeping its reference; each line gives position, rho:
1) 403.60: 0.5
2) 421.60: -2.8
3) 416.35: 0.1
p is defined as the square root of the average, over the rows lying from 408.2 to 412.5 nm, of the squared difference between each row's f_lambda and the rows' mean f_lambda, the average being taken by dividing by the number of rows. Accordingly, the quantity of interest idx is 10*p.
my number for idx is 16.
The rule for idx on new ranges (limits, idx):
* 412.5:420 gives 10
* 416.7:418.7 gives 9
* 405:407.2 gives 13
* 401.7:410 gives 13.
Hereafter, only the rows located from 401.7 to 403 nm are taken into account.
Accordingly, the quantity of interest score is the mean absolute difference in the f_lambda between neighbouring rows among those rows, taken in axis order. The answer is 1.0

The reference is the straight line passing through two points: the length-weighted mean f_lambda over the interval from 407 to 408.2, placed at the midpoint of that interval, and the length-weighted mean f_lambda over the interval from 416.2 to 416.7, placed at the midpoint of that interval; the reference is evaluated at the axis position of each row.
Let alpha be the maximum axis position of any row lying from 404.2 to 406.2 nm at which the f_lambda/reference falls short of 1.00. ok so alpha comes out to 405.85 nm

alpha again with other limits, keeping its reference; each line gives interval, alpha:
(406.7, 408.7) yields 408.60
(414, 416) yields 415.85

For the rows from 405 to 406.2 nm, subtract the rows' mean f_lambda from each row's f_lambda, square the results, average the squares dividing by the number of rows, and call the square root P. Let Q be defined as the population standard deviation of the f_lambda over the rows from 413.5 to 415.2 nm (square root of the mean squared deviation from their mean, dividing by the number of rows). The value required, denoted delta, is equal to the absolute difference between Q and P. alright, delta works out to 0.15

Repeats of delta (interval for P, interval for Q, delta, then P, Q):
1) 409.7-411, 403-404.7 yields 0.23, 0.92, 1.2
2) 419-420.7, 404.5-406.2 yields 0.16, 0.84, 1.0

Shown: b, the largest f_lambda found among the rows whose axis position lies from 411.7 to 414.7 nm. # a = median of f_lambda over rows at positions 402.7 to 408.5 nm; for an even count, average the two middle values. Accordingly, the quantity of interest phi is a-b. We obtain -1.1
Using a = 10.1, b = 11.25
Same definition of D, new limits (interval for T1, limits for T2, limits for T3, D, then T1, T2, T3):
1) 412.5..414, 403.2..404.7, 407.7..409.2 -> 0.03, 15.4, 15.9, 14.6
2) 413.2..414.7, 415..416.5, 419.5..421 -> 0.12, 14.1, 16.0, 15.2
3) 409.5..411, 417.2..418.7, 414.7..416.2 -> 0.21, 10.6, 13.6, 15.5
